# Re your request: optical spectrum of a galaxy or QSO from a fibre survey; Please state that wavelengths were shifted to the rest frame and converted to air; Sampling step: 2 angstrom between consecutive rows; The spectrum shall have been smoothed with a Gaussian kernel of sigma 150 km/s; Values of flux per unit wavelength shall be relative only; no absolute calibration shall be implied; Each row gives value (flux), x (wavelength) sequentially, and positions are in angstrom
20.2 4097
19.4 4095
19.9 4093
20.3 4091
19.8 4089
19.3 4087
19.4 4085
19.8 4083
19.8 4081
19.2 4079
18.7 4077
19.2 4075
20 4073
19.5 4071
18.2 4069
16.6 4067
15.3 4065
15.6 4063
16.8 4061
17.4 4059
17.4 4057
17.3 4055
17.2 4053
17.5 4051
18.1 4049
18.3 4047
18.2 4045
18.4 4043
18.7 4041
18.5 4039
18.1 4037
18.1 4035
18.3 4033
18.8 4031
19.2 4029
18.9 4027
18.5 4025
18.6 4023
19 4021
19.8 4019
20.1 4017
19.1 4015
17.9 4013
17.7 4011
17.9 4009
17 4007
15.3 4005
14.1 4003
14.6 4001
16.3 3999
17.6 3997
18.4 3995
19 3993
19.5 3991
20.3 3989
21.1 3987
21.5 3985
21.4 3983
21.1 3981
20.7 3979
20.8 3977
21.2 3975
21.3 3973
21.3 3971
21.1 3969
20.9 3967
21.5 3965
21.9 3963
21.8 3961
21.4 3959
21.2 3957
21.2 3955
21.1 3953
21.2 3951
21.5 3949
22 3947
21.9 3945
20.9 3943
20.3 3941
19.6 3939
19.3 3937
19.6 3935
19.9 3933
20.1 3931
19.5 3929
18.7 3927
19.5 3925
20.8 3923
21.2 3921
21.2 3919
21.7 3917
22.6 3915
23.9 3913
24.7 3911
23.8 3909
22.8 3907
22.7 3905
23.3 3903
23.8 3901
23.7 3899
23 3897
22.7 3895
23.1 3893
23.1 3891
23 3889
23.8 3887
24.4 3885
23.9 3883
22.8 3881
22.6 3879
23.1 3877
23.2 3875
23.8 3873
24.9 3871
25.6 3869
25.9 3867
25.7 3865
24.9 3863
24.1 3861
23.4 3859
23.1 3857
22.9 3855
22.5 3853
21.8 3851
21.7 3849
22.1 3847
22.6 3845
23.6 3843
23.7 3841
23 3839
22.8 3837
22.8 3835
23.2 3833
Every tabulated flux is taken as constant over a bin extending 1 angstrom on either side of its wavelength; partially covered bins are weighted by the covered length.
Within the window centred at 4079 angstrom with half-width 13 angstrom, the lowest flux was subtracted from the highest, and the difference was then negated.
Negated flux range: -3.7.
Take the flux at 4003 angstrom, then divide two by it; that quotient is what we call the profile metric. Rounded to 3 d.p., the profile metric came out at 0.142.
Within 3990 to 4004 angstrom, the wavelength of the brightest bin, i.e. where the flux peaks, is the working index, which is 3991 angstrom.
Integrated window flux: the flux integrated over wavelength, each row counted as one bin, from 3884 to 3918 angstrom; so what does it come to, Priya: 792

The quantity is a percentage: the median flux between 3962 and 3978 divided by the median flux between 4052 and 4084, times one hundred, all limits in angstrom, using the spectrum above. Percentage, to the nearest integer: 119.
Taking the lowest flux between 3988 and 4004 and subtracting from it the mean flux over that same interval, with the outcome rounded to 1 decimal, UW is -3.4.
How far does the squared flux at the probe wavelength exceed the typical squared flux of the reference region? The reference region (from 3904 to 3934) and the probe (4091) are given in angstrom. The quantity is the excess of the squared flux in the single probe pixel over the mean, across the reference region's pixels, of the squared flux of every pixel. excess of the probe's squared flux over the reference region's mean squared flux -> -55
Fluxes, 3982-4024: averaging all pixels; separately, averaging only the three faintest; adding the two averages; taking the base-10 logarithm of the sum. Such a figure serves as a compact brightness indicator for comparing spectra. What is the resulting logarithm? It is 1.52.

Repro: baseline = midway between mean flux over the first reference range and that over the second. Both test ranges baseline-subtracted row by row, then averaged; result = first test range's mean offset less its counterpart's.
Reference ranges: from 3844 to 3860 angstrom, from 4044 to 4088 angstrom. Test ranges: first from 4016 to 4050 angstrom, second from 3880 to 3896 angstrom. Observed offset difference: -4.67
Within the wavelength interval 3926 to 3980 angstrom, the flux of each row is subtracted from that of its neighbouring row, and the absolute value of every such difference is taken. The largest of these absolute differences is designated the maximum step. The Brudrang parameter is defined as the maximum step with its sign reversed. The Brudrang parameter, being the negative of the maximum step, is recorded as -1.00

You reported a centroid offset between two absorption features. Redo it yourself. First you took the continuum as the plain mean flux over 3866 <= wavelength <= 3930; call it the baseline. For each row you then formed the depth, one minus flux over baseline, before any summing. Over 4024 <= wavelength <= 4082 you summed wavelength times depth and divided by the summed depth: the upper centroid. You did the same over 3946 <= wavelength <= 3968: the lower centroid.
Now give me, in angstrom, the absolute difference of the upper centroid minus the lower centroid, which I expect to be 95.9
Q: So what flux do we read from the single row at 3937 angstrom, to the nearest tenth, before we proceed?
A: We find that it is 19.3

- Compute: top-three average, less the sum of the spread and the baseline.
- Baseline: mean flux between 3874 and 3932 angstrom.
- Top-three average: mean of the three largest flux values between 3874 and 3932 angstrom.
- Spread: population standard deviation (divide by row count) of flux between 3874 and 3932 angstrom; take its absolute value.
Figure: 0.3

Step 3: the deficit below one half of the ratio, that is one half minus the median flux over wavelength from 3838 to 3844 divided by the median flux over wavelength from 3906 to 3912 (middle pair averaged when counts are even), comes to -0.49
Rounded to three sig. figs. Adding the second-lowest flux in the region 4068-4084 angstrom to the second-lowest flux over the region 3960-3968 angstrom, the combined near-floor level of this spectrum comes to 40.2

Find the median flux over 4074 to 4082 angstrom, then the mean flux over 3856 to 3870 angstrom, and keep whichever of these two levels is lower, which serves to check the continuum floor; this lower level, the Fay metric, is 19.2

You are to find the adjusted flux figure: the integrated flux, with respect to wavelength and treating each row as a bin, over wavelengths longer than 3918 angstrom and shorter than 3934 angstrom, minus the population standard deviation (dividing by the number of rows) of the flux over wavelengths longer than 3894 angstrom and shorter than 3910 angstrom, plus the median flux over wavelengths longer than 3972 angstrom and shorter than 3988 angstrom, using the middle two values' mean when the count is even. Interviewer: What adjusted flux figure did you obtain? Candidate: 342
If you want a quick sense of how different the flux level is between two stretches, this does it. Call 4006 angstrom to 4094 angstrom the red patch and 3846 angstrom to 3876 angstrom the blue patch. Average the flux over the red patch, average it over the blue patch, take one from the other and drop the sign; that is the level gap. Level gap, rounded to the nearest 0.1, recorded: 5.3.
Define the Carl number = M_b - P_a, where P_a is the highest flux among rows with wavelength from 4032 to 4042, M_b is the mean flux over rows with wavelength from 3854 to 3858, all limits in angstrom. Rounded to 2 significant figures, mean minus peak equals 4.3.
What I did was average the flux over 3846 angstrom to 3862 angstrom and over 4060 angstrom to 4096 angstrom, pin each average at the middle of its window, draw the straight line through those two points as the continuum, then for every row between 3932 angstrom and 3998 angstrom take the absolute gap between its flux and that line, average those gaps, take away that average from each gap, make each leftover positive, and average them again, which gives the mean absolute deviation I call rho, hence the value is 0.45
